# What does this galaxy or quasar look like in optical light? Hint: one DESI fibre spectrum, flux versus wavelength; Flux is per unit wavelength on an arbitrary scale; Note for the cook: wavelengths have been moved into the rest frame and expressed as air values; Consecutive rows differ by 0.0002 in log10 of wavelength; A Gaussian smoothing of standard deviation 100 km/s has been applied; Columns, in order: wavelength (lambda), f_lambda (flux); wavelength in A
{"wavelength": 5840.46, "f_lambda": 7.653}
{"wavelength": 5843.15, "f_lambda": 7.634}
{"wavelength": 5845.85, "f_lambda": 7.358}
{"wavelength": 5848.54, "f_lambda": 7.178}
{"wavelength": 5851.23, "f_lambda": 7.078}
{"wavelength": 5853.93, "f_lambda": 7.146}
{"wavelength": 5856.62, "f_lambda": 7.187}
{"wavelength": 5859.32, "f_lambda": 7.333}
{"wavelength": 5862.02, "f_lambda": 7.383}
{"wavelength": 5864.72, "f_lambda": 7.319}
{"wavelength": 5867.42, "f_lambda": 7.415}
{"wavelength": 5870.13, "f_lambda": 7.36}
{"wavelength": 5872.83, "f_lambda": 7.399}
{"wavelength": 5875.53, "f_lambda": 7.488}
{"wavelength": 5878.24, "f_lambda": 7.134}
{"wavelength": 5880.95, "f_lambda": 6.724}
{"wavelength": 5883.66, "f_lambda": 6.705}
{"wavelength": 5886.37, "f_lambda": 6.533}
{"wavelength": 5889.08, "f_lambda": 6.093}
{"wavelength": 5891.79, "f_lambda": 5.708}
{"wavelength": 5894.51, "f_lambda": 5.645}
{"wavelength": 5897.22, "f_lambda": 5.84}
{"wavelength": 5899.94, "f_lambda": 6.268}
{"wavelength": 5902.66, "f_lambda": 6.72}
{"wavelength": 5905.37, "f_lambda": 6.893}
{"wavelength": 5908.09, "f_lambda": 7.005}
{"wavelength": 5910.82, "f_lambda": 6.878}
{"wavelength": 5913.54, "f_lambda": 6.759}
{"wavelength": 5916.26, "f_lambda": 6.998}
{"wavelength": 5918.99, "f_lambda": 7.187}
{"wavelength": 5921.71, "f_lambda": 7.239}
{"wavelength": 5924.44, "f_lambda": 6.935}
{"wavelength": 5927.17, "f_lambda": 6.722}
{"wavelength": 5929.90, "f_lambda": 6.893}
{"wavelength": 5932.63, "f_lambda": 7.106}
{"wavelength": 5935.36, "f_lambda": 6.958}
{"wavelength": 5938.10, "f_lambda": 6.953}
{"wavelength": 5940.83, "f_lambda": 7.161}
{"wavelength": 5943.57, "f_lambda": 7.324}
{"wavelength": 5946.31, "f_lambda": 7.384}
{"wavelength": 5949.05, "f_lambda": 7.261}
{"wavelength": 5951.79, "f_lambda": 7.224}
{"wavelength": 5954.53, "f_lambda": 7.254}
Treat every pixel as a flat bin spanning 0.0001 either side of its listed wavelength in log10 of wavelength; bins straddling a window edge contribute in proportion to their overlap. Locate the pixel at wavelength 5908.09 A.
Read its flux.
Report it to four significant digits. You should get 7.005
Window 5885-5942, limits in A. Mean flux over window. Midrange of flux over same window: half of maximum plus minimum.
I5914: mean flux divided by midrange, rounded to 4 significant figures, 1.039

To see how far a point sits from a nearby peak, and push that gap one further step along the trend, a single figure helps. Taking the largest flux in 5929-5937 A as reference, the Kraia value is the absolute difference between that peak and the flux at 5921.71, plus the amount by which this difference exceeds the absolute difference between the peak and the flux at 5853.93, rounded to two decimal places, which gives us 0.23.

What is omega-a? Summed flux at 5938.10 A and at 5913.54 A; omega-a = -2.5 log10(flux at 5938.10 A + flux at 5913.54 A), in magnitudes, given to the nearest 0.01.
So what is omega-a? -2.84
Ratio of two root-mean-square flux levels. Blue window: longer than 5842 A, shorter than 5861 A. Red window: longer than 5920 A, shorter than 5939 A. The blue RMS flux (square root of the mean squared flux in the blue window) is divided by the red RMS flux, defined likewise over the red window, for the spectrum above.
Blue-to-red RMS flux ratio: 1.04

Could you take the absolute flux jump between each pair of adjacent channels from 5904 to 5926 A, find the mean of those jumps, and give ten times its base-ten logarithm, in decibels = -7.9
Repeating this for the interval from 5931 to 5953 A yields -9.7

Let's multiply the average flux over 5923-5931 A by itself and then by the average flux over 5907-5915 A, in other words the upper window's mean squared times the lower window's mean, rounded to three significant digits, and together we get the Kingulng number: 323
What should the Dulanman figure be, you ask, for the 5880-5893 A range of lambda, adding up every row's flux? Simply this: 32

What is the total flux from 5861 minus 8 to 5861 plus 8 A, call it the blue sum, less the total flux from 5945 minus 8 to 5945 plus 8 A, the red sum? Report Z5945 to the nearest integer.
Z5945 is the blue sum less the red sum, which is 0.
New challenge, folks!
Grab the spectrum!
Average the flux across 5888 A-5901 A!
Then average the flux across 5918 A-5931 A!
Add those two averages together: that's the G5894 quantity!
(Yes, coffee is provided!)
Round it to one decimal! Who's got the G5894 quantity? 12.9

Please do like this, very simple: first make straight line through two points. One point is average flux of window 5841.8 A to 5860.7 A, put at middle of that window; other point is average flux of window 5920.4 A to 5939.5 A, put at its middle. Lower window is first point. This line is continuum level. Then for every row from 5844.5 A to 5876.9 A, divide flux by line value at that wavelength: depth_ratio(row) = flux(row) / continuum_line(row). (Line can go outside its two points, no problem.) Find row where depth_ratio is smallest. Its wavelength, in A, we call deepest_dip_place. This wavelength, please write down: 5851.23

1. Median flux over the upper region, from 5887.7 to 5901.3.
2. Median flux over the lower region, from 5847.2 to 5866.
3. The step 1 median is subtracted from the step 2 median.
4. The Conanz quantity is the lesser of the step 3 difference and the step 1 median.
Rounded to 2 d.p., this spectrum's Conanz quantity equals 1.35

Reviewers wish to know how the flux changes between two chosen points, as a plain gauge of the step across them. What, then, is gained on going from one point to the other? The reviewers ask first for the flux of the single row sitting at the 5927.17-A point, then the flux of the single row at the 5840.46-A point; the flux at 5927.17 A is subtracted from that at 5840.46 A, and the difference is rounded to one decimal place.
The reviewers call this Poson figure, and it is 0.9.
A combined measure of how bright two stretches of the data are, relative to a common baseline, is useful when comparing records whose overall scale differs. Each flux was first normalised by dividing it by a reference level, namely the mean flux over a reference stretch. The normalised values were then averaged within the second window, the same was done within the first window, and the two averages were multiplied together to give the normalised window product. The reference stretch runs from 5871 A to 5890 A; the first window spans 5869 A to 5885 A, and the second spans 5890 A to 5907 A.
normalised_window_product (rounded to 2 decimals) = 0.93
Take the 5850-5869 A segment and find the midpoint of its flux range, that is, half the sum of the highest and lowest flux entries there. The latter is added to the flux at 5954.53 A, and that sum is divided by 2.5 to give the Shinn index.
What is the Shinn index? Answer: 5.80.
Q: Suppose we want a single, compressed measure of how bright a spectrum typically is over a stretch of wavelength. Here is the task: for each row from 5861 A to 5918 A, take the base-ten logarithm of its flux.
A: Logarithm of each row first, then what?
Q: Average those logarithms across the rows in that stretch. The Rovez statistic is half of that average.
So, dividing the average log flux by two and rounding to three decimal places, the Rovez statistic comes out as 0.415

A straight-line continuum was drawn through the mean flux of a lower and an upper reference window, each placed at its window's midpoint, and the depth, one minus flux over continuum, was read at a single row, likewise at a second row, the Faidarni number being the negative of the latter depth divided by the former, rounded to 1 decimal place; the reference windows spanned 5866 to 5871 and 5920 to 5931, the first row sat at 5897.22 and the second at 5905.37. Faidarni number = -0.2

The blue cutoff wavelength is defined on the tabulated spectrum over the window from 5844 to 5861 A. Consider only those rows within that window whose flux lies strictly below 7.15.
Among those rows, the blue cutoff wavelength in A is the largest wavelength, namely 5853.93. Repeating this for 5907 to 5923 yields 5916.26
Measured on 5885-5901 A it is 5899.94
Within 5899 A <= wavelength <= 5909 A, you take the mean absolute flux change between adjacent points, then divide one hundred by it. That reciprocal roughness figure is 407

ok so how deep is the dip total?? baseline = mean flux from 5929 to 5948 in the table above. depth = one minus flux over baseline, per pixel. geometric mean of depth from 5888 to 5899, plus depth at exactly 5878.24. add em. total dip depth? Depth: 0.18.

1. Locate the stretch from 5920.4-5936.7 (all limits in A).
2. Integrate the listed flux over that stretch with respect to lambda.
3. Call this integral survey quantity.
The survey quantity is 114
